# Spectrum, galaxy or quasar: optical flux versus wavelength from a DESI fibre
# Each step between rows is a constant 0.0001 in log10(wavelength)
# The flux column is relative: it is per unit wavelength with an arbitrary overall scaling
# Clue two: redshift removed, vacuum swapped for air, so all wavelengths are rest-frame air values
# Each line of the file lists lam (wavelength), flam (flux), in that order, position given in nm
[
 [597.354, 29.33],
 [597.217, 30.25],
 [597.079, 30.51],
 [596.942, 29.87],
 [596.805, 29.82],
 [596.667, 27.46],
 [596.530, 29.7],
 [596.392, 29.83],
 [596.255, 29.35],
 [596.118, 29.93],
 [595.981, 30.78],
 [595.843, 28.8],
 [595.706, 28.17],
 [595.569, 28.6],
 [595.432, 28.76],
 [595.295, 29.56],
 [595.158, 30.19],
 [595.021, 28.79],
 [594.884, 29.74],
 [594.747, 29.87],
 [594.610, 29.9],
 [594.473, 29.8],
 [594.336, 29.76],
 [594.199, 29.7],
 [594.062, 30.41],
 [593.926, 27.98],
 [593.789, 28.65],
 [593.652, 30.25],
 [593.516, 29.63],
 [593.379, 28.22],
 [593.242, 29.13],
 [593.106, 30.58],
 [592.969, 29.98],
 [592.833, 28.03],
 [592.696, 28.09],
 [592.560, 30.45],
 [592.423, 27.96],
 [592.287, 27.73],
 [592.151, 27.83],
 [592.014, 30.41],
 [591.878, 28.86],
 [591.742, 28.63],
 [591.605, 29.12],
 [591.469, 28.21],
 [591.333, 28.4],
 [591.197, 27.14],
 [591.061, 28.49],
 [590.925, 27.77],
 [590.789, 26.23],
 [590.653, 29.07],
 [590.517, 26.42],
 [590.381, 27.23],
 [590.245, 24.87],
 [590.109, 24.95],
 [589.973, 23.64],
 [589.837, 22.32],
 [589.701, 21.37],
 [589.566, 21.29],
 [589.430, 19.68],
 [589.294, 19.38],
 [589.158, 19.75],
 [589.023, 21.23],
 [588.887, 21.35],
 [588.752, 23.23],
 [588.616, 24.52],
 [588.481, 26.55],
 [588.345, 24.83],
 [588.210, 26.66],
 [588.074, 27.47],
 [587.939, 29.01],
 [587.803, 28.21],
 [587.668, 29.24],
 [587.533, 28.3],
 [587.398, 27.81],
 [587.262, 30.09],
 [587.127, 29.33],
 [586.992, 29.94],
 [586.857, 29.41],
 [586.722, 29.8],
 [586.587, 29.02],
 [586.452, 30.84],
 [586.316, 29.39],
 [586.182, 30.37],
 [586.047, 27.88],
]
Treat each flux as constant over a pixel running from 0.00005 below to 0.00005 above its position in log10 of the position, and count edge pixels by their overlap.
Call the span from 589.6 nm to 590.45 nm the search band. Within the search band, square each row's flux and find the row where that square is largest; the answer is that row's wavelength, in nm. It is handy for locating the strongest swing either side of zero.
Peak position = 590.381 nm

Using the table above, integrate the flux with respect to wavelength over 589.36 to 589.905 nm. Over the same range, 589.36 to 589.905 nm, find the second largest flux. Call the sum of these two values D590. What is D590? 32.9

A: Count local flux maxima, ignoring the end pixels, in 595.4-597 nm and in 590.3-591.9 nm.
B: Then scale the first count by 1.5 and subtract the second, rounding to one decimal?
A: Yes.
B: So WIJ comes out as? -1.0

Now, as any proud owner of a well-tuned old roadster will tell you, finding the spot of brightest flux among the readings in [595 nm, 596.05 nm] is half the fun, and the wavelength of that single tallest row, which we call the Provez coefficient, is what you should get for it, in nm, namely 595.981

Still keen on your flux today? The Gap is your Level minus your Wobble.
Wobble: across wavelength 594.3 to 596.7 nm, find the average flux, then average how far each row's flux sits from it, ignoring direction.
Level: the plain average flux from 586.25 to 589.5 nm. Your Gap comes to 25.8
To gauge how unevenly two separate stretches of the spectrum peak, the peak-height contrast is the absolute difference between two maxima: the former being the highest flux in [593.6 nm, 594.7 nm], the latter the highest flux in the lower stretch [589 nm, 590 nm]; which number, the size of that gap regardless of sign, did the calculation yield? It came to 6.8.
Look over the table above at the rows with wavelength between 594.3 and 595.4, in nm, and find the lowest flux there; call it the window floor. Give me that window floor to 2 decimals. 28.79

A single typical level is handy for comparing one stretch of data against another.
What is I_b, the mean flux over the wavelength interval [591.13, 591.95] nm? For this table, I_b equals 28.4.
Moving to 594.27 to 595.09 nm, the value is 29.6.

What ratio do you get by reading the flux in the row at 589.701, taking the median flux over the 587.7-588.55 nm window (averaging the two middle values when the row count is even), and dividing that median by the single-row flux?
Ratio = 1.27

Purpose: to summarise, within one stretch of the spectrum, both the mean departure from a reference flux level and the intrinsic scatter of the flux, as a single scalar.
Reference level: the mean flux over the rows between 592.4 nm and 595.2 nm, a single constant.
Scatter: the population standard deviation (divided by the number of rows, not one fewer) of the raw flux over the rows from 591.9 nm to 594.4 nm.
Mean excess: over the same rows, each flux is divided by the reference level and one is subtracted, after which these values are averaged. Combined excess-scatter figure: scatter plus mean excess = 1.04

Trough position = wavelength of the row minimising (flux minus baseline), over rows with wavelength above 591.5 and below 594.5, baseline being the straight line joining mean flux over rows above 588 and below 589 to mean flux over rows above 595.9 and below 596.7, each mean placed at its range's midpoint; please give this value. 593.926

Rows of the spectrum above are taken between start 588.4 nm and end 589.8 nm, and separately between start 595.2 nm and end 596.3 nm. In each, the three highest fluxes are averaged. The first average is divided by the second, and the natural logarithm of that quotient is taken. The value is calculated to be -0.19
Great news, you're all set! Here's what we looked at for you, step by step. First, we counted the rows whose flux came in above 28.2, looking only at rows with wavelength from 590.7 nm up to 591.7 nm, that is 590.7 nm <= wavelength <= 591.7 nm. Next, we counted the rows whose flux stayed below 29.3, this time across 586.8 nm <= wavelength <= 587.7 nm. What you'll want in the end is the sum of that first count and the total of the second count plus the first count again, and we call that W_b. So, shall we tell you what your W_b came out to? 11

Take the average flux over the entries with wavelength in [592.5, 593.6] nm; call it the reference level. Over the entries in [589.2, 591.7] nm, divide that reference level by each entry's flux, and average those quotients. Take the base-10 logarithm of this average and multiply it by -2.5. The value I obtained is -0.18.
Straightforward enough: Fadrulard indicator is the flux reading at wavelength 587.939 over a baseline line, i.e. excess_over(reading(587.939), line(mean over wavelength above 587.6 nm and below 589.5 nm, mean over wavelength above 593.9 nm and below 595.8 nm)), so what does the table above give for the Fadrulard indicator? 5.1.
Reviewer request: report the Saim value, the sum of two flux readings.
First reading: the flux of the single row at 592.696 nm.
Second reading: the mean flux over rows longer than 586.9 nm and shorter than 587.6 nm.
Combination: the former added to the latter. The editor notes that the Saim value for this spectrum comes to 57.2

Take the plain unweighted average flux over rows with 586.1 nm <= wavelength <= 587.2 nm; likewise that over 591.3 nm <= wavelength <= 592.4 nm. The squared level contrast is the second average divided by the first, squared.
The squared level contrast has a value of 0.93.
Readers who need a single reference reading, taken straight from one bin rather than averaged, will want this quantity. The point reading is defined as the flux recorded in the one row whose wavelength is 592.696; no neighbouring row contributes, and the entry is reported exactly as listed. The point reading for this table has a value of 28.09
